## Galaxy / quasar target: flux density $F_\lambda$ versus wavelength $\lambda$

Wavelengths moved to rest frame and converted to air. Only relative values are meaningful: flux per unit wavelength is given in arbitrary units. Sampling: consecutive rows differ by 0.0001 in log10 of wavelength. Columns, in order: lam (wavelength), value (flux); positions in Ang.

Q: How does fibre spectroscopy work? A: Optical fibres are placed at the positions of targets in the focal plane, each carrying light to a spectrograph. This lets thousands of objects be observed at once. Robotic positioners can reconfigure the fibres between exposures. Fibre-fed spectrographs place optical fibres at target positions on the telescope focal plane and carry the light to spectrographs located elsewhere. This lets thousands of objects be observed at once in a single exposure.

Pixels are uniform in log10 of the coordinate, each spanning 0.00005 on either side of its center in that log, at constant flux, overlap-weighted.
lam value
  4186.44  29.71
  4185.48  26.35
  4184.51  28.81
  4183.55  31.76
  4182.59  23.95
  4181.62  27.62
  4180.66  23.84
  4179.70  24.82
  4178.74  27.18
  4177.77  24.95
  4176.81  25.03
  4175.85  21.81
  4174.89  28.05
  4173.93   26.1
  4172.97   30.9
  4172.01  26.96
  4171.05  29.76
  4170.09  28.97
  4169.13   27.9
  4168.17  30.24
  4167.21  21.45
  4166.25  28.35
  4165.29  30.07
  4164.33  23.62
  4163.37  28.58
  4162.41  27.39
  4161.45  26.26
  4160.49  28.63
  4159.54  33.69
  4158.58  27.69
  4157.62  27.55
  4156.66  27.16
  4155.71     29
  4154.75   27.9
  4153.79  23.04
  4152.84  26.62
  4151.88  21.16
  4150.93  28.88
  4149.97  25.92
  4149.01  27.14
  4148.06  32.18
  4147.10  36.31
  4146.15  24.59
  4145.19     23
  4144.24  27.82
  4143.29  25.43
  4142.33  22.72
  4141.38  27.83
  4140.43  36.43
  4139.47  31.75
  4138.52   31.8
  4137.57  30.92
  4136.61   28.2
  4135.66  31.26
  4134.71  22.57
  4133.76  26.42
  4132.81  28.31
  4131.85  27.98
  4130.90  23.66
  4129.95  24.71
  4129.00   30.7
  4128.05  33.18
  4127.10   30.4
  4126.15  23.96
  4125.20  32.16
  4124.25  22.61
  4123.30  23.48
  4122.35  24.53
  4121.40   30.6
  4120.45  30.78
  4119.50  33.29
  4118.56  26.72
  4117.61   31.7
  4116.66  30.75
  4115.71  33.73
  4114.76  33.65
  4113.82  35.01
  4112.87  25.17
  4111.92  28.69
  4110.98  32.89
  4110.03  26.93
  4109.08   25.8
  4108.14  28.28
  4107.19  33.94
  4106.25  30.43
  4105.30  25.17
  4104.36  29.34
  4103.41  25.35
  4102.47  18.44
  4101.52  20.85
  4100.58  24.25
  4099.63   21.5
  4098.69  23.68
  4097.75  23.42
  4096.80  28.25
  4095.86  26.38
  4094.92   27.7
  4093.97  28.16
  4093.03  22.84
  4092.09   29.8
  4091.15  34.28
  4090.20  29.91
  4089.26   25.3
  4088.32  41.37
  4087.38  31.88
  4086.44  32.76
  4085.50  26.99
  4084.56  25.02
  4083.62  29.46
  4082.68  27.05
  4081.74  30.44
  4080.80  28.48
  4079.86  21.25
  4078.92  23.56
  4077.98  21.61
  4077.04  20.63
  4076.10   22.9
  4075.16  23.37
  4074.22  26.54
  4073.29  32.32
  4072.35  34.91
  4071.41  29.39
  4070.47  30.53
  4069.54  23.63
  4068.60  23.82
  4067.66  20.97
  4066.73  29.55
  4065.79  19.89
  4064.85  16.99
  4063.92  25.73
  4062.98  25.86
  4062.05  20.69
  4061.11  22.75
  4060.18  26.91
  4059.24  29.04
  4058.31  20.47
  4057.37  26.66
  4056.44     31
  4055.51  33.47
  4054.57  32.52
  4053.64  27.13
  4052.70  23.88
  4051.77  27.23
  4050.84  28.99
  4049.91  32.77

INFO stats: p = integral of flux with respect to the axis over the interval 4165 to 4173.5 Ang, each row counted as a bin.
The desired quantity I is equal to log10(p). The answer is 2.4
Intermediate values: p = 240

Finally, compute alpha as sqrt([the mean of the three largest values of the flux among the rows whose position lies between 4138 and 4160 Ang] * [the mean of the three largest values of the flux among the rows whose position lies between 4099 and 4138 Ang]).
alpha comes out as 35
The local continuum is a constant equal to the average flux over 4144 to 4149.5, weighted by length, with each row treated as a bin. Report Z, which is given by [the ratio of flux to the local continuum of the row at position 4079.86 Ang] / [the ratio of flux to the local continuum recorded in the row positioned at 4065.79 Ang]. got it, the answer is 1.07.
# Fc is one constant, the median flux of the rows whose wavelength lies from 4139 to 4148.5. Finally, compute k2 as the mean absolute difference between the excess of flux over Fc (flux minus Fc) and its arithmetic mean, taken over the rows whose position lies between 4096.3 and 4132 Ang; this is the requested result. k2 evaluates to 3.7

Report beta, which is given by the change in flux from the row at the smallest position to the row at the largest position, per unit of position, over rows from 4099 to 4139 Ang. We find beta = 0.26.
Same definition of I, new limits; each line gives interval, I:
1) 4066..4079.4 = 2.5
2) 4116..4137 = 2.8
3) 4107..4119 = 2.6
